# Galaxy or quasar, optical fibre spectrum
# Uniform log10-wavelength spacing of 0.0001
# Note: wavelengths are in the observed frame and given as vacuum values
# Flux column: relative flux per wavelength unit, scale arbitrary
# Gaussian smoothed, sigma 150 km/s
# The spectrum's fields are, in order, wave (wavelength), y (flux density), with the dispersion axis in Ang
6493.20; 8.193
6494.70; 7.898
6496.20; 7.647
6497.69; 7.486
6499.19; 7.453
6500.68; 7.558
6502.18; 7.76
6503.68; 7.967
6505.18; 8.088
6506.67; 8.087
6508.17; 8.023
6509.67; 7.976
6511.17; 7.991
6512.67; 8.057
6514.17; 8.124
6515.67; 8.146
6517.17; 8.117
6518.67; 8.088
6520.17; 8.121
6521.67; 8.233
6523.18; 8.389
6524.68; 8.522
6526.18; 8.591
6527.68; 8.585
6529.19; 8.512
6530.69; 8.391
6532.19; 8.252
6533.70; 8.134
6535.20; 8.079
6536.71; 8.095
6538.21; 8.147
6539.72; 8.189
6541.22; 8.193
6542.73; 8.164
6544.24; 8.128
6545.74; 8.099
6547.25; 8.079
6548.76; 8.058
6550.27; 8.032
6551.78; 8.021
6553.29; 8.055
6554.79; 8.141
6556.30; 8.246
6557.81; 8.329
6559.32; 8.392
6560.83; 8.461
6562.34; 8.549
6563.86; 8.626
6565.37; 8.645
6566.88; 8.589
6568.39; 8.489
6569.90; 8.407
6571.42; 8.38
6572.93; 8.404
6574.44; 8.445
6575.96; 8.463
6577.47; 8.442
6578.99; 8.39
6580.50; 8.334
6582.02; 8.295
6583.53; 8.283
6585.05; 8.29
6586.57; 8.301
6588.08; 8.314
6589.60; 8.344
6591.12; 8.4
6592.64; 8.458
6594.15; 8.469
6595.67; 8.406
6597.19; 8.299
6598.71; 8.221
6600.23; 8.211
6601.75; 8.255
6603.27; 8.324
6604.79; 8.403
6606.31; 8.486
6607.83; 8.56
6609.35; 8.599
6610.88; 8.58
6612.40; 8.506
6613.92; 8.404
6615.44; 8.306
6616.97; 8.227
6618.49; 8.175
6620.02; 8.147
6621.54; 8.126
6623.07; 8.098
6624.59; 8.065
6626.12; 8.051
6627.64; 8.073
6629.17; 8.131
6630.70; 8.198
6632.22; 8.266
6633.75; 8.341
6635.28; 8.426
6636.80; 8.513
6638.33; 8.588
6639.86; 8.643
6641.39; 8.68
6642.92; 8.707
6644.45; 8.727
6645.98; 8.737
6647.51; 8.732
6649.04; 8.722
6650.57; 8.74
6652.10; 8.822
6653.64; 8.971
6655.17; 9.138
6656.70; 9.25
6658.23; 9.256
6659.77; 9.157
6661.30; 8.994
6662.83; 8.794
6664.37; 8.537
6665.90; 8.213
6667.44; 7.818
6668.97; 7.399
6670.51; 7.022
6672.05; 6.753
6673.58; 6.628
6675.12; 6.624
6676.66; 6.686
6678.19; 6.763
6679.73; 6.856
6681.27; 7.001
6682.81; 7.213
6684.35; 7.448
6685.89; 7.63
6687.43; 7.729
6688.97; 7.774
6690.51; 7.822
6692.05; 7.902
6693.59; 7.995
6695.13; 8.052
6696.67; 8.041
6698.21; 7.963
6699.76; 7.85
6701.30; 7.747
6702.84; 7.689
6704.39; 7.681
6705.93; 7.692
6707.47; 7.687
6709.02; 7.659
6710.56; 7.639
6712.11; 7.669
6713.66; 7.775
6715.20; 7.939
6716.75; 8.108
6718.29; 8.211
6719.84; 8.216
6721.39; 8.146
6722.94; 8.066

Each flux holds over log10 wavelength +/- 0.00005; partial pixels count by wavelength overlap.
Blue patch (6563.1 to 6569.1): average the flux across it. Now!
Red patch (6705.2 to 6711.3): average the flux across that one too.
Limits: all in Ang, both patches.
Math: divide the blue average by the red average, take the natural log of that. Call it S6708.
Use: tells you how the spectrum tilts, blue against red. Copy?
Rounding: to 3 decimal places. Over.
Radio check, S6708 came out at 0.113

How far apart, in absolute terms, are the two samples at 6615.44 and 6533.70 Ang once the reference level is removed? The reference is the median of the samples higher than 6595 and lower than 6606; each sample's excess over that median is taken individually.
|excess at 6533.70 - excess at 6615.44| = 0.17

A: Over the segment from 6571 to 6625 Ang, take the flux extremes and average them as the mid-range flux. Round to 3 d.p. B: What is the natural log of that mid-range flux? 2.120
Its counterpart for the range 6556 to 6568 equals 2.134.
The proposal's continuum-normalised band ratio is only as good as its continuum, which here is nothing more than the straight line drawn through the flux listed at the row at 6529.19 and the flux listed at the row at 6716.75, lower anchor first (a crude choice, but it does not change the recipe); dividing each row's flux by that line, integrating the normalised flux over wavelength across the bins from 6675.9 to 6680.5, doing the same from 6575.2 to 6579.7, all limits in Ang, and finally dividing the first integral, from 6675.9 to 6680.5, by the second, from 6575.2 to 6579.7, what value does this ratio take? 0.84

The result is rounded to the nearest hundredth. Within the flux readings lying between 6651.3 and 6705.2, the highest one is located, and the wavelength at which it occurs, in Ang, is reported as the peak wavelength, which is 6658.23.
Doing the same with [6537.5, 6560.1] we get 6559.32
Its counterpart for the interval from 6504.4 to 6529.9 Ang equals 6526.18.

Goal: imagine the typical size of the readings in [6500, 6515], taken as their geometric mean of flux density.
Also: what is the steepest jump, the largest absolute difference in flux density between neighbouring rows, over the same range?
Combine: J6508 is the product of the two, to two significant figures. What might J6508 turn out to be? 1.6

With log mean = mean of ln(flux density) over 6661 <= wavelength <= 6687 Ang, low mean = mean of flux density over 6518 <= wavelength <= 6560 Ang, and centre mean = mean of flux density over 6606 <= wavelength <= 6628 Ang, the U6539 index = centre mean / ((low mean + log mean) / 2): 1.62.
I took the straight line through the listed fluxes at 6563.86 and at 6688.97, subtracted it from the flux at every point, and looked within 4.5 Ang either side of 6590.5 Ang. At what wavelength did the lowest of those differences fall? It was 6586.57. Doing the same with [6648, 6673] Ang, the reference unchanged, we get 6672.05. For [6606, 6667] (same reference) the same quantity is 6626.12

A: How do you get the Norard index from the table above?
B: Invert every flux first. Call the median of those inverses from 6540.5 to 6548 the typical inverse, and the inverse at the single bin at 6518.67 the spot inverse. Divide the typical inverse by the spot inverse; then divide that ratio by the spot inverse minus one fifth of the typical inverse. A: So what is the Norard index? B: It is 10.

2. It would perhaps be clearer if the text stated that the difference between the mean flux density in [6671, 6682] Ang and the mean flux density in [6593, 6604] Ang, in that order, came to -1.6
